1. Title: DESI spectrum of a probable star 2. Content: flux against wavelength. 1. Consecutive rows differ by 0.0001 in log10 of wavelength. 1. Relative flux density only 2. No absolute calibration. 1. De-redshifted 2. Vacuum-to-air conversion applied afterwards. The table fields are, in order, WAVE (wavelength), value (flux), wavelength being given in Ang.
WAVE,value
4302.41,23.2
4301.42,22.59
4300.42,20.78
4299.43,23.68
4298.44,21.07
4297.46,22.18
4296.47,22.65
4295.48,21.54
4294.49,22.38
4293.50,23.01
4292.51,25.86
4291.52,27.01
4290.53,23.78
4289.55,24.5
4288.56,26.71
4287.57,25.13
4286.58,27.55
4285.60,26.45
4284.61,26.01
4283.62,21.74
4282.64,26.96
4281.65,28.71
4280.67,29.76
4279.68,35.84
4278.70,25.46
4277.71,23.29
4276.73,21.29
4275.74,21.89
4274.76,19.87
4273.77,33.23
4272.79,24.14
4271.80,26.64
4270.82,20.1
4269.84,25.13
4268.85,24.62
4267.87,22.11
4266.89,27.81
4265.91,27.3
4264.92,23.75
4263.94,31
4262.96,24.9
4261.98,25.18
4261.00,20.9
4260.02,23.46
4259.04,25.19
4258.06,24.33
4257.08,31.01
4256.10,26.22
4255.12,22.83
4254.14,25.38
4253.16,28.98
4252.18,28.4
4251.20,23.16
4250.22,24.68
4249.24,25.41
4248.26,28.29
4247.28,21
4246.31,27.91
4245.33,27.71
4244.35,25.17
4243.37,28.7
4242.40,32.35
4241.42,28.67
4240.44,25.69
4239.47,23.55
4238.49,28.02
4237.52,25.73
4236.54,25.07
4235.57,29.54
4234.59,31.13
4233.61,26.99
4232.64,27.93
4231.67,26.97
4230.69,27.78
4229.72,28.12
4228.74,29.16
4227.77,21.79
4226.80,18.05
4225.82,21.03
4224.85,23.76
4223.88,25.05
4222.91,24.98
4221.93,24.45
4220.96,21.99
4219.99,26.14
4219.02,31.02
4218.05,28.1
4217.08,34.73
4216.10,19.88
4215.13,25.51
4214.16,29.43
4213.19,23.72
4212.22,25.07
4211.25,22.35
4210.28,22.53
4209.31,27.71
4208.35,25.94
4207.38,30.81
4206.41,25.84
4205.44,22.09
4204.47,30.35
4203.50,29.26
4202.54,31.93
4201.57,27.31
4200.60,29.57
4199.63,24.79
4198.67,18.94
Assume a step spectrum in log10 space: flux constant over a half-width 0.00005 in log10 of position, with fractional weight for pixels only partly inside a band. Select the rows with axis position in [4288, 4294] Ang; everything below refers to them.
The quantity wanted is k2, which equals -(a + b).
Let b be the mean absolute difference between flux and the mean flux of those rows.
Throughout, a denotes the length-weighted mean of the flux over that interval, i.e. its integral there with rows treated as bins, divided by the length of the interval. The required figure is -26.5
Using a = 25.1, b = 1.4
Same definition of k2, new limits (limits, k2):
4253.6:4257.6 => -28.7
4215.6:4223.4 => -30.0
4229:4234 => -28.1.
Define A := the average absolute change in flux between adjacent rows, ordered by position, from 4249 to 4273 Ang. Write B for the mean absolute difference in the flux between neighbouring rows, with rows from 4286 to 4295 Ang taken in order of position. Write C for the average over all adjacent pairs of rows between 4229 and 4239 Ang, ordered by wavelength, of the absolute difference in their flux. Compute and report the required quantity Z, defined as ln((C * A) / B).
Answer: 1.16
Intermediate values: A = 3.29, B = 1.8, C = 1.8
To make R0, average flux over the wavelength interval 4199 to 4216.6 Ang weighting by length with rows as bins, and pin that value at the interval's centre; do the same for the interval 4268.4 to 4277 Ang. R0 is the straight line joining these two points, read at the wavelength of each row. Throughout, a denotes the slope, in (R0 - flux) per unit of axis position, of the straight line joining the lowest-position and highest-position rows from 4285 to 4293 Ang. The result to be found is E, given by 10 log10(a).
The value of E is -13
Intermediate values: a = 0.05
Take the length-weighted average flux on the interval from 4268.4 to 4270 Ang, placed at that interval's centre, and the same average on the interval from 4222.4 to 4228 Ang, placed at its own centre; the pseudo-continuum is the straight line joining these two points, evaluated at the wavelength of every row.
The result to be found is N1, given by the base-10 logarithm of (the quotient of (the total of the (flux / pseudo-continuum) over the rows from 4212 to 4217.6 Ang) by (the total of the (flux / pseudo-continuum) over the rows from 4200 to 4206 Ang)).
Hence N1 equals -0.044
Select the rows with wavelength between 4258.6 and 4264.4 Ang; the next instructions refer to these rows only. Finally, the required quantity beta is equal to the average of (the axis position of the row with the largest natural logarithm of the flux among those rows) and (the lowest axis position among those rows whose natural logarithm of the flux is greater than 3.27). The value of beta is 4263.9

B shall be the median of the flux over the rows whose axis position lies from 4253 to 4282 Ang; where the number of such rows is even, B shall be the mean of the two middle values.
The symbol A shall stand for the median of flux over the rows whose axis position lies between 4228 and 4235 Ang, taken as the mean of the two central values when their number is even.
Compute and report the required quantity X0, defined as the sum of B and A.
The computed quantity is 53.1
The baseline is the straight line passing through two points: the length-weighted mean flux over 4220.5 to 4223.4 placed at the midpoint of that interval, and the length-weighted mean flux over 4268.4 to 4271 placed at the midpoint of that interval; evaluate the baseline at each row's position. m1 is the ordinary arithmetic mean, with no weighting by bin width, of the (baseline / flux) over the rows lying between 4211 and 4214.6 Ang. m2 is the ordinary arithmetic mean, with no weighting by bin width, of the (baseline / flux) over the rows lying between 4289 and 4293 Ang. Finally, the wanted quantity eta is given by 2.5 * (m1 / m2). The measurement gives 2.57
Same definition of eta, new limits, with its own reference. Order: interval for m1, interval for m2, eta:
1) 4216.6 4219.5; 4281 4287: 2.12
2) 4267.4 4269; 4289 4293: 2.72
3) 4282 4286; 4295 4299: 2.18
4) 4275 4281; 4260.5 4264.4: 2.46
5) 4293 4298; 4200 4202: 3.13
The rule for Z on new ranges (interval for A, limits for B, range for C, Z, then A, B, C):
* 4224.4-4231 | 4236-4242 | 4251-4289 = 1.50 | 3.03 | 2.5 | 3.7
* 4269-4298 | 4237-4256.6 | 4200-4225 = 1.38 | 3.24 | 3.2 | 3.9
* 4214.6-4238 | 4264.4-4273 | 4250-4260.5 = 1.10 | 3.27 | 3.4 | 3.1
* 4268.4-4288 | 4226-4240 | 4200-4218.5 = 1.96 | 4.03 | 2.5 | 4.5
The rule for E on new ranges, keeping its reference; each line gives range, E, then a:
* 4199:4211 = -7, 0.18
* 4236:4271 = -10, 0.11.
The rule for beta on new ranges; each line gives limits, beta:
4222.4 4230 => 4228.7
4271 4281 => 4275.7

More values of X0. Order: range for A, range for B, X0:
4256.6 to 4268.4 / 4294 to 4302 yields 47.3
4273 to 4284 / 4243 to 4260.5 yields 50.9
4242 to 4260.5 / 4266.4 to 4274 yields 50.3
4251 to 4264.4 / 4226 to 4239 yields 53.0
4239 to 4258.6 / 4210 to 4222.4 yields 51.0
